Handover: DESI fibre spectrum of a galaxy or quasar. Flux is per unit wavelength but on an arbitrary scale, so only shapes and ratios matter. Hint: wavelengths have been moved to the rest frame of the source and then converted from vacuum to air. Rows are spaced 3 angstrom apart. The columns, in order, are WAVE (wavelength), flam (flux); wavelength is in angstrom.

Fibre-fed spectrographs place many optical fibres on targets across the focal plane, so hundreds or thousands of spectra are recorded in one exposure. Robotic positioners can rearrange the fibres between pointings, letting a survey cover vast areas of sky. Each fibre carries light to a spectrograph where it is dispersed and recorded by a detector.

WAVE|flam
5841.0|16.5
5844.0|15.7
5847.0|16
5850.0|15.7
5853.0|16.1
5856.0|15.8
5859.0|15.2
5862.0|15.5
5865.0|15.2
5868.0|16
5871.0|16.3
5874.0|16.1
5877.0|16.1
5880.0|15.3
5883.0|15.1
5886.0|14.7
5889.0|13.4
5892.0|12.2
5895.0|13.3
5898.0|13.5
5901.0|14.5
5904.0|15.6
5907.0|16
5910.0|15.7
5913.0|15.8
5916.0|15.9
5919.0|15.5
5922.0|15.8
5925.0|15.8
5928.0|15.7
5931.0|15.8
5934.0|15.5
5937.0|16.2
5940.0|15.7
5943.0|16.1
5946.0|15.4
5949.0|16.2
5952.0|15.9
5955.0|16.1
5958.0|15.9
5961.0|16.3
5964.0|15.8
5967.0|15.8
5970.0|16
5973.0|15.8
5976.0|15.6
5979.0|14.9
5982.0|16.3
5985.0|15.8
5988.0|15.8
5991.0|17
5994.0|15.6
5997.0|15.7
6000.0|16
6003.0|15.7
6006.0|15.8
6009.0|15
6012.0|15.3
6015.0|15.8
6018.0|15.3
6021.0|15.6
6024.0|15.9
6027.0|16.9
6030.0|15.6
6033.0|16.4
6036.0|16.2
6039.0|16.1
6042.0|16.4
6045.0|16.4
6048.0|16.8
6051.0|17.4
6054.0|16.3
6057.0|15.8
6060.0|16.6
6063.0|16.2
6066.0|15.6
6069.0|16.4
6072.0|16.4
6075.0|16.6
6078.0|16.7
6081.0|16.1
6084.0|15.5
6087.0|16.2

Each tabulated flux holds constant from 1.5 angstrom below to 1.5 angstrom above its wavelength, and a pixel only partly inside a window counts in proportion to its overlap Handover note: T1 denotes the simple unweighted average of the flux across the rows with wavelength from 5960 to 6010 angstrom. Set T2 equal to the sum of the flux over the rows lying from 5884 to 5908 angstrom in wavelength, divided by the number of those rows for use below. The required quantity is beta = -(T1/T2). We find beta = -1.12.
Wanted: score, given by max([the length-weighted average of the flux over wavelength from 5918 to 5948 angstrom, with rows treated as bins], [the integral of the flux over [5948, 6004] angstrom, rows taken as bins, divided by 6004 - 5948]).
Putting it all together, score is 15.90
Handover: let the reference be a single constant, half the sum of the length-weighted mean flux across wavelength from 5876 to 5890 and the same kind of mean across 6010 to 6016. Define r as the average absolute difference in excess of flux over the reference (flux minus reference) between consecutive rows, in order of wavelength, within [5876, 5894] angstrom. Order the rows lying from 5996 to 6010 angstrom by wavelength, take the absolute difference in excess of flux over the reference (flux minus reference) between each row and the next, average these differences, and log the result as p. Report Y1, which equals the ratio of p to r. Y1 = 0.5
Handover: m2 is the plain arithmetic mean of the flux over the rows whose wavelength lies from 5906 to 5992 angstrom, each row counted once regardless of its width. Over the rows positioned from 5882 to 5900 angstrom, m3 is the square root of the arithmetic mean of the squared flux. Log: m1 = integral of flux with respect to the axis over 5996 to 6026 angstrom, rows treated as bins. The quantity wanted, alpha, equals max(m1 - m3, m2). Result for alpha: 455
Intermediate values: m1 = 469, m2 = 15.9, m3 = 13.7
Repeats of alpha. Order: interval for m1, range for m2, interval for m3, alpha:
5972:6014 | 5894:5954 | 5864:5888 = 645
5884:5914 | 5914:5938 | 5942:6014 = 418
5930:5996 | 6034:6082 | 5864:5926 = 1033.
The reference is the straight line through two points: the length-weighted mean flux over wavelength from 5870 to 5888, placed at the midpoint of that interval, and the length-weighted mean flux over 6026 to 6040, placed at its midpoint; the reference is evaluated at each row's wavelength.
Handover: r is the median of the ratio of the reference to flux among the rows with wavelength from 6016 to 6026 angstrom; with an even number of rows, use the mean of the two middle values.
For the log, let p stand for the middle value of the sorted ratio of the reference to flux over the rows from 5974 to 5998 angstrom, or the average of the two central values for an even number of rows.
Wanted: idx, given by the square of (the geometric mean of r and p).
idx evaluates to 1.06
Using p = 1.02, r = 1.04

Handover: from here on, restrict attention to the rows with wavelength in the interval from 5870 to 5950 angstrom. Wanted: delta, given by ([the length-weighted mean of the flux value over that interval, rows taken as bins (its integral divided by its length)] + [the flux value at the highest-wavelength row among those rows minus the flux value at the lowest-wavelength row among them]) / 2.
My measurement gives 7.6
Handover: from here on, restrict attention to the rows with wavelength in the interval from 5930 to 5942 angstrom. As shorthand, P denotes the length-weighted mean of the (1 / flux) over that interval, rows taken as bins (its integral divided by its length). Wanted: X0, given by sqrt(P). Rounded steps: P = 0.0633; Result 0.252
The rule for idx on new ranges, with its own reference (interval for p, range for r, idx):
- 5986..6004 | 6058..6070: 1.02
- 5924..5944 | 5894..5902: 1.15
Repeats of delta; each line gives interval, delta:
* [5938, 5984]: 8.2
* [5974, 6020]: 7.7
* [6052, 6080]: 8.4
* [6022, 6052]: 8.9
